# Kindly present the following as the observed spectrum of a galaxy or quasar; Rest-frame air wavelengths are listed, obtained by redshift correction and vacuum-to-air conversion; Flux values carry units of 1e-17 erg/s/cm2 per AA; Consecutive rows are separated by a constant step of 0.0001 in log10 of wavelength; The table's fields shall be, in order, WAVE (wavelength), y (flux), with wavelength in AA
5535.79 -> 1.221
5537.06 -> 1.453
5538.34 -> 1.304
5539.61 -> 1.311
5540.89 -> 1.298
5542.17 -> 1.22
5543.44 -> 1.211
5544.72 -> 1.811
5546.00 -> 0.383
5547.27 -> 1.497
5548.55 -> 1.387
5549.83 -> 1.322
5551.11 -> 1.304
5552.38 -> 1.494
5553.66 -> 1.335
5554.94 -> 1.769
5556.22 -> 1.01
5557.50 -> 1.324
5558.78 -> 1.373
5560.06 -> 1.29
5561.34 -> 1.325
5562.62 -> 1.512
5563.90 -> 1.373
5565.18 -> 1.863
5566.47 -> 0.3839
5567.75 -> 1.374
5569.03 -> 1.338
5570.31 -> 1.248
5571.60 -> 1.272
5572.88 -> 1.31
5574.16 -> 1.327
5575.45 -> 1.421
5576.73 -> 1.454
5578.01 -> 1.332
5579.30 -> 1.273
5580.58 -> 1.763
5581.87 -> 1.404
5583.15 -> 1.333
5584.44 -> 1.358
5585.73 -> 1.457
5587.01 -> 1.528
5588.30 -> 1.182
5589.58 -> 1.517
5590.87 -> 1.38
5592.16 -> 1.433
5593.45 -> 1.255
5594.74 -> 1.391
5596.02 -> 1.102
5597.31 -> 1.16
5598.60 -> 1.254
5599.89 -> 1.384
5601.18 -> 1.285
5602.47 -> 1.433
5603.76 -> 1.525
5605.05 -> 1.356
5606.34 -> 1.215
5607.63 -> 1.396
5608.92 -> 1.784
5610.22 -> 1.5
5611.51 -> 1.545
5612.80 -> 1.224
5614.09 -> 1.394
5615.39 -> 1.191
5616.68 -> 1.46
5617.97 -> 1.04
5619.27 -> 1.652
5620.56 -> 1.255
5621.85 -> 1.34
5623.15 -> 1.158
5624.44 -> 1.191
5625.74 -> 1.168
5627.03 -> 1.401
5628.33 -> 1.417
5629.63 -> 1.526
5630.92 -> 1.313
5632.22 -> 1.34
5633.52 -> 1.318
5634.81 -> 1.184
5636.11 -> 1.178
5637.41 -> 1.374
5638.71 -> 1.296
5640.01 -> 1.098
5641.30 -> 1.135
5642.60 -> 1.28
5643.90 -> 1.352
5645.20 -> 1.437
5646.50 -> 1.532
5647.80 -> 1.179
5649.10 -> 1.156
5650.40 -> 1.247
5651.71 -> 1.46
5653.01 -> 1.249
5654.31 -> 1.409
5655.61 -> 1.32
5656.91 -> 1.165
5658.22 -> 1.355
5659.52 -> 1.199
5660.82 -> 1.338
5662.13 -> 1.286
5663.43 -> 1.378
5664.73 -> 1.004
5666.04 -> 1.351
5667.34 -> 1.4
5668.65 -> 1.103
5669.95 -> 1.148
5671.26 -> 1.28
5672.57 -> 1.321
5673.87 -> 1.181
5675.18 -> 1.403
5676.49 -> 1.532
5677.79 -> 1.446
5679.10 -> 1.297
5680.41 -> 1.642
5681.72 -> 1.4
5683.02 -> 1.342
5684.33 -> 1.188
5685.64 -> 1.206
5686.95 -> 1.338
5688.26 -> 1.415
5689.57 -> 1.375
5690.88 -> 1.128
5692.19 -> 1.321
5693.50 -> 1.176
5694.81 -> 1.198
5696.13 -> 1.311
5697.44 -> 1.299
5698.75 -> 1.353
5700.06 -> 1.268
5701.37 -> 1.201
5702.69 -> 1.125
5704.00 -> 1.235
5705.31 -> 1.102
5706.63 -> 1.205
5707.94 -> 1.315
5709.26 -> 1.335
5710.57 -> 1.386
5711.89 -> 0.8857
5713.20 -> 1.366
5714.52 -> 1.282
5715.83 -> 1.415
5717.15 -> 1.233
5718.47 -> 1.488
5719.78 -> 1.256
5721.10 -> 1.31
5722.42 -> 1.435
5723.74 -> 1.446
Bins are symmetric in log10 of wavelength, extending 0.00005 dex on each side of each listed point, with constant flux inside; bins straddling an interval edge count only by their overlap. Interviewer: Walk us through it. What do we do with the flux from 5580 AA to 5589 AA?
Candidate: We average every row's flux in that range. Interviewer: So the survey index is 1.43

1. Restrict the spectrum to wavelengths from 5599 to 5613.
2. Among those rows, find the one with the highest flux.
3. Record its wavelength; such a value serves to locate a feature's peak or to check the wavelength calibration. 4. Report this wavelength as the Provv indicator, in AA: 5608.92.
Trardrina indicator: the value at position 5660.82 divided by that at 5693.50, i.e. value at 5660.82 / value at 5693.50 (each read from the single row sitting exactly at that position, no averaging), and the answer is 1.14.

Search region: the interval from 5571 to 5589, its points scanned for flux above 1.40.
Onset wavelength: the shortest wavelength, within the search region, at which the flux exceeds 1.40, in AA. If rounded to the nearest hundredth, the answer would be 5575.45 AA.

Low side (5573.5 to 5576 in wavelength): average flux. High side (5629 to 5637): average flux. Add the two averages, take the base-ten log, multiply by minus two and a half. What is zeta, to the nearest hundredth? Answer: -1.07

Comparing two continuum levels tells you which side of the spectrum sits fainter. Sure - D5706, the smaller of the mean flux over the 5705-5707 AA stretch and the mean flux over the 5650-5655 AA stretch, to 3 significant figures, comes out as 1.15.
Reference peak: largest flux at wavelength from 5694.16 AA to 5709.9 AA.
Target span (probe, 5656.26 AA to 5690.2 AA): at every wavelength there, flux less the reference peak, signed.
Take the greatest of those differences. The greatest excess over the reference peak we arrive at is 0.29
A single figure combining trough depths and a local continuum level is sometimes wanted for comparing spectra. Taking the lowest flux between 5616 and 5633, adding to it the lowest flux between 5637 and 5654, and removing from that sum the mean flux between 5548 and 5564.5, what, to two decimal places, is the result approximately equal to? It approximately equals 0.77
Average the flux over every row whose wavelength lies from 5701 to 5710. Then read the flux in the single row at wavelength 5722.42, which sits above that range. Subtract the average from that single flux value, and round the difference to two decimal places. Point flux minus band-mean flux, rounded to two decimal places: 0.22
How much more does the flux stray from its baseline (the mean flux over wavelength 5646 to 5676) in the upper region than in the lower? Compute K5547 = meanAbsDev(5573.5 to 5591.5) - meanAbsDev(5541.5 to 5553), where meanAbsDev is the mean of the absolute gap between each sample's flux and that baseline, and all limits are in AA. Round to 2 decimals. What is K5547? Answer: -0.10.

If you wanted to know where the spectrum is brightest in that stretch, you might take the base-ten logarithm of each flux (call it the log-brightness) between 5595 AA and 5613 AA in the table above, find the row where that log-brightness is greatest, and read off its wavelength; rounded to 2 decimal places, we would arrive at 5608.92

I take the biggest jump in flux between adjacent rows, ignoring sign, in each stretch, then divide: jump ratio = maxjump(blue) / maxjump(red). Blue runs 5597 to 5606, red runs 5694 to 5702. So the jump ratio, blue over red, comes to 1.5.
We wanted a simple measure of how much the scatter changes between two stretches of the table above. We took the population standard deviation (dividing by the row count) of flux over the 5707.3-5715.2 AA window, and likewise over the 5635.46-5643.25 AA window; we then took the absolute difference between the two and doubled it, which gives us 0.148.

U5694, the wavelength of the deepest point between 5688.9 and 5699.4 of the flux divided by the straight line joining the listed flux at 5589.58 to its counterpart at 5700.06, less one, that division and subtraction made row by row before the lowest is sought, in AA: 5690.88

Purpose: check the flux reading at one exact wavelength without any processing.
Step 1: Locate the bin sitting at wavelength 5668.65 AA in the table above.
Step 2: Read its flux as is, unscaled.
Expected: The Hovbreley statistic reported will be 1.103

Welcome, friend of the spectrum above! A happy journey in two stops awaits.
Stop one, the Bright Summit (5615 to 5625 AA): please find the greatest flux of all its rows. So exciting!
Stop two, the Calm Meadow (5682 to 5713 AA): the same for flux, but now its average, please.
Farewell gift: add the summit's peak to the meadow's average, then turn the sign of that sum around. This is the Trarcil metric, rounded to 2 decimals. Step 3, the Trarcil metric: -2.90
